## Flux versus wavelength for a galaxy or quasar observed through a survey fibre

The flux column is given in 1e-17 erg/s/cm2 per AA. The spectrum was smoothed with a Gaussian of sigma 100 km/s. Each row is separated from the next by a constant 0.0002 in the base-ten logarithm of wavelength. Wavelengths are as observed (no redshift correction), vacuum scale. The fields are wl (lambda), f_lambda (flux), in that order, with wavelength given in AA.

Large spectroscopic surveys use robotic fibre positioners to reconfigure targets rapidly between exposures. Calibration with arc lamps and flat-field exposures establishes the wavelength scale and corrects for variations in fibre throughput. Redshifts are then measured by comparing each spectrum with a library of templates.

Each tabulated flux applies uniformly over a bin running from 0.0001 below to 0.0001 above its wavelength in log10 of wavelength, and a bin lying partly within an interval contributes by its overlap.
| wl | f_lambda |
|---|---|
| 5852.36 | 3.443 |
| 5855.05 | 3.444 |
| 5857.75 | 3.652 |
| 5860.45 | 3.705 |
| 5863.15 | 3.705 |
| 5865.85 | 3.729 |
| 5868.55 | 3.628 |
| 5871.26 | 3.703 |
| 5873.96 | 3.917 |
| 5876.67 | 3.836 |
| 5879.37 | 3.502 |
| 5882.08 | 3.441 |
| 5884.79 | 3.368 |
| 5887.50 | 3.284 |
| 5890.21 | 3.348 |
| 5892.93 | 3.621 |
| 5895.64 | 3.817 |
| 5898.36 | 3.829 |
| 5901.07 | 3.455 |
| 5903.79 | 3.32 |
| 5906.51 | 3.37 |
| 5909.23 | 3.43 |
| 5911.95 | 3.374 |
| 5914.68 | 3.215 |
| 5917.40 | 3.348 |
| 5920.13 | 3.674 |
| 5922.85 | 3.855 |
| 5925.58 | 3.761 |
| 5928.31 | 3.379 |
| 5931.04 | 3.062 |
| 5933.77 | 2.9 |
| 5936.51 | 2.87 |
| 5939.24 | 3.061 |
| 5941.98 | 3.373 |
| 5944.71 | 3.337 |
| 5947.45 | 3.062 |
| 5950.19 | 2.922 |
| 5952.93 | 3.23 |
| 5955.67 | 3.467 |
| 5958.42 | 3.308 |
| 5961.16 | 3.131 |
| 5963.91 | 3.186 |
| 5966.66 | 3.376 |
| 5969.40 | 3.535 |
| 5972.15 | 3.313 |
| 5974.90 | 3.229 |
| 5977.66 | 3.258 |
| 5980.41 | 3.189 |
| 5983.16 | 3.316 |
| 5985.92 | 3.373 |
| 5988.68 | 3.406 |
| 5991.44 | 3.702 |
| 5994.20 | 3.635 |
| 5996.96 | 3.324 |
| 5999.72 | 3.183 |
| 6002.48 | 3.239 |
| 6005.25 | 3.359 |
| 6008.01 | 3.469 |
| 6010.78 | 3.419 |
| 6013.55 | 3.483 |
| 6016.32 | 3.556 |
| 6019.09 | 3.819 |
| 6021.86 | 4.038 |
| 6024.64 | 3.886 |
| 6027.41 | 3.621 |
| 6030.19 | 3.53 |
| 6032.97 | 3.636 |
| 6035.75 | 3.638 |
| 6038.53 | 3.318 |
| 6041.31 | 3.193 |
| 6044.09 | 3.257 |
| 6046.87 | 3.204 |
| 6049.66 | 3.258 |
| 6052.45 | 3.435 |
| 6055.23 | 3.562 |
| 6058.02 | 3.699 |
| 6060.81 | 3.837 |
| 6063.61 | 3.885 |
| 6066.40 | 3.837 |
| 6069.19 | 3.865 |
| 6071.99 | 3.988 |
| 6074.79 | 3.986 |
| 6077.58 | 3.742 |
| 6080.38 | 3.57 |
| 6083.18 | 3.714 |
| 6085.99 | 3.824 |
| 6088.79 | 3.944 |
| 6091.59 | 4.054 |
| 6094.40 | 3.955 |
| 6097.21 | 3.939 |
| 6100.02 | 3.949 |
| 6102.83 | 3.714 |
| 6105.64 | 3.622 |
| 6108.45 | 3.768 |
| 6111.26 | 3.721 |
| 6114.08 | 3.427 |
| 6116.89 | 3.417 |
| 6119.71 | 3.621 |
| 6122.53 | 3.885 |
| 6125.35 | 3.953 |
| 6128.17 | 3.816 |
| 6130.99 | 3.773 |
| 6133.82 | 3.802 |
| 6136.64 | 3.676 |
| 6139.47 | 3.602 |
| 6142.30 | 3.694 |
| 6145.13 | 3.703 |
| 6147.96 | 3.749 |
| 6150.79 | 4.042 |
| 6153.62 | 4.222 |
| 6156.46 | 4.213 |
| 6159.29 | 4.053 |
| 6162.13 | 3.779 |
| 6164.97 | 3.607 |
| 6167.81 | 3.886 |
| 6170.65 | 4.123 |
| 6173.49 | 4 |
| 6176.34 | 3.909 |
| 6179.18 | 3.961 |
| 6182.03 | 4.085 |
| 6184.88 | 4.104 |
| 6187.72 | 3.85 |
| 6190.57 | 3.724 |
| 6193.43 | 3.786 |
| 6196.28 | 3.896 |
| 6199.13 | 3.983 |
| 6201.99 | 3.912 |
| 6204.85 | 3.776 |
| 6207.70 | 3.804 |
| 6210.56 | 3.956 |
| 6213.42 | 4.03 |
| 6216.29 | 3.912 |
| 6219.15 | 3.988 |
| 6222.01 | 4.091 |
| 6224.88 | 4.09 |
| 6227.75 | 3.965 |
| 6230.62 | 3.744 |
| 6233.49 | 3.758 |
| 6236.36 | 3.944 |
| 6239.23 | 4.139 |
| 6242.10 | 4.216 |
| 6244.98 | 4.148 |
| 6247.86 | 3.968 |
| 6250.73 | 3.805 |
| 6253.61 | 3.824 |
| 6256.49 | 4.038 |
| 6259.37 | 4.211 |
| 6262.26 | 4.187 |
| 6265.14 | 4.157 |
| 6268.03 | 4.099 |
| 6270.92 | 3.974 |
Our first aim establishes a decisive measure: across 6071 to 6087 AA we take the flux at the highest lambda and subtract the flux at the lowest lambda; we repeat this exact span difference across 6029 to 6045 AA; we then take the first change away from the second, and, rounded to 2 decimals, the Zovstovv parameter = -0.11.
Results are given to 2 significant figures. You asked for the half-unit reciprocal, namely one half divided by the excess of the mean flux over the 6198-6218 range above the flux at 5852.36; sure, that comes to 1.1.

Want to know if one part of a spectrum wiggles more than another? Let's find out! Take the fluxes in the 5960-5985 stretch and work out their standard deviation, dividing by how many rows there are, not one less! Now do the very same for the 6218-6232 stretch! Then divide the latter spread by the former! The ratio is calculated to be 1.10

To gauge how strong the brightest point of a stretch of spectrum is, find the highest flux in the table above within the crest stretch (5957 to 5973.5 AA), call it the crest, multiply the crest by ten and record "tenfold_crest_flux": 35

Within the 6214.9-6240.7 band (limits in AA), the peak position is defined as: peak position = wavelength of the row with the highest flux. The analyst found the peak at 6239.23 AA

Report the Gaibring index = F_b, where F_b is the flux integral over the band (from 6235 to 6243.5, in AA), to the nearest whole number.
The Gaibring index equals 35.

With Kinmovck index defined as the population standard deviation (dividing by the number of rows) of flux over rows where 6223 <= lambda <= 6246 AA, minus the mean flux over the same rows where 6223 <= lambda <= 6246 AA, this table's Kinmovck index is -3.83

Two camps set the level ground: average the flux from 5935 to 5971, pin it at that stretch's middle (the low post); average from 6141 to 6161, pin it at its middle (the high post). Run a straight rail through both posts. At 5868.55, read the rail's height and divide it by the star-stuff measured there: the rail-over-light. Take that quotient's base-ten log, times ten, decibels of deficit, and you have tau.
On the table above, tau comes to -1.0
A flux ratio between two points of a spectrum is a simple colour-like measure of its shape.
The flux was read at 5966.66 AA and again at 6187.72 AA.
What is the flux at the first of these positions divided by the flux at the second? 0.88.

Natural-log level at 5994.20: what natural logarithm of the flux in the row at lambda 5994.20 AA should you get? 1.29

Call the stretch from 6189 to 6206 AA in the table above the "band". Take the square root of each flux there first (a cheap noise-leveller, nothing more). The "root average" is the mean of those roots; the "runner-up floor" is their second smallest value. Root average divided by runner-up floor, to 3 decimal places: 1.009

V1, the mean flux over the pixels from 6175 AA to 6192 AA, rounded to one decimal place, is 3.9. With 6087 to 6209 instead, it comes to 3.8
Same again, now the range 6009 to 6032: 3.7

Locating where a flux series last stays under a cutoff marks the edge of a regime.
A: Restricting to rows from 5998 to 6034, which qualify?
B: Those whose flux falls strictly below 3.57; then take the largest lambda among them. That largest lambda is 6030.19 AA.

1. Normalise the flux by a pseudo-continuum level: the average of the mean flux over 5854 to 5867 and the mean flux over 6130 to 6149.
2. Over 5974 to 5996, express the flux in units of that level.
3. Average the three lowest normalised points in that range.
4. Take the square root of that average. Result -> 0.94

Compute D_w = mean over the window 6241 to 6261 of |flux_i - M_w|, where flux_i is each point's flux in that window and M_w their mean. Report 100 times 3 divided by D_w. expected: 2130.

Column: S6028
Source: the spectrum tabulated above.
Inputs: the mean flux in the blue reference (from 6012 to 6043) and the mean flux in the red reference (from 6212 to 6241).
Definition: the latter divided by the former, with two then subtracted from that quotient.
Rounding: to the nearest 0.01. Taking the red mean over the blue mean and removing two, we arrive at -0.90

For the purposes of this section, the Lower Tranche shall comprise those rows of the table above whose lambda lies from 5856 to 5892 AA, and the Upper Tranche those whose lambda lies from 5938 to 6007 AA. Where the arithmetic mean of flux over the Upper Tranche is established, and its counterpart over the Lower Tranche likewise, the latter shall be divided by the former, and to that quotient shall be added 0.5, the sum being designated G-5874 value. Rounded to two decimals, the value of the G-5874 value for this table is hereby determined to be 1.59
